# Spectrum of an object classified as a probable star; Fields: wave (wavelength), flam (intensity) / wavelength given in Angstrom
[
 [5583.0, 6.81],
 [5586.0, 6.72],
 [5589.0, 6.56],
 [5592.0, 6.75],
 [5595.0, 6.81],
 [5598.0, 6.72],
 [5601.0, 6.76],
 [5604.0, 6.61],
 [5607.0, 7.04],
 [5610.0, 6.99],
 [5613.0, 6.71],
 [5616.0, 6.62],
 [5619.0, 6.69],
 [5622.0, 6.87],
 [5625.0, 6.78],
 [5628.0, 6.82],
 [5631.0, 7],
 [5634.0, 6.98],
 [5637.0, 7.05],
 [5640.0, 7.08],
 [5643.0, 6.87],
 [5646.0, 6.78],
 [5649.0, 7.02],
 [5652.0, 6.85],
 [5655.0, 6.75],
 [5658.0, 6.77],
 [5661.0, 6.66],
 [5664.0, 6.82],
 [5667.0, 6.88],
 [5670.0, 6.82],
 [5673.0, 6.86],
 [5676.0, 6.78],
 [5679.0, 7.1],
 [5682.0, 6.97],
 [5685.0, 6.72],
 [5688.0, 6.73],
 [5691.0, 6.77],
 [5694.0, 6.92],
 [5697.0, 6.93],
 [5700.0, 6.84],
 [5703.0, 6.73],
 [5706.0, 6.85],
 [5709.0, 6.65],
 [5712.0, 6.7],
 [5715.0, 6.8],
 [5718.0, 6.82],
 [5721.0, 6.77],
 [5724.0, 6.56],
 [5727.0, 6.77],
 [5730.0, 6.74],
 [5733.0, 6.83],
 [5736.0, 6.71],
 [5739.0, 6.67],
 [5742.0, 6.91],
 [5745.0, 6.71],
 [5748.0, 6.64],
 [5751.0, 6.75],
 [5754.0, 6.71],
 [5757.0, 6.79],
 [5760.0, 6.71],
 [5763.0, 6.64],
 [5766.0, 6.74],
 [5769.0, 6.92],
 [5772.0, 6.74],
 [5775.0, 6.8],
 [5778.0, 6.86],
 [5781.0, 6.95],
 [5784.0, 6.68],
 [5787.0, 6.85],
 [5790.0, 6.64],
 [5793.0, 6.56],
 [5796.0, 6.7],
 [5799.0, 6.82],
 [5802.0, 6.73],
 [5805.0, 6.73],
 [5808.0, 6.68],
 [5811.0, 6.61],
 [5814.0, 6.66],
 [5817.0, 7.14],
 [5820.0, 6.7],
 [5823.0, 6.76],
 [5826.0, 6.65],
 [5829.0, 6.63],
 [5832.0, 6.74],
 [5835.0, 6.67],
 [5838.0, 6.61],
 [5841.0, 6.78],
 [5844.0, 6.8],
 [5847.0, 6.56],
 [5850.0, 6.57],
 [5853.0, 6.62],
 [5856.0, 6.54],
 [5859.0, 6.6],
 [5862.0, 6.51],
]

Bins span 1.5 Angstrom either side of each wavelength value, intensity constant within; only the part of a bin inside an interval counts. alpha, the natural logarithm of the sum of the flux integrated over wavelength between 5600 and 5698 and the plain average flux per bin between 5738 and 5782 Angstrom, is 6.5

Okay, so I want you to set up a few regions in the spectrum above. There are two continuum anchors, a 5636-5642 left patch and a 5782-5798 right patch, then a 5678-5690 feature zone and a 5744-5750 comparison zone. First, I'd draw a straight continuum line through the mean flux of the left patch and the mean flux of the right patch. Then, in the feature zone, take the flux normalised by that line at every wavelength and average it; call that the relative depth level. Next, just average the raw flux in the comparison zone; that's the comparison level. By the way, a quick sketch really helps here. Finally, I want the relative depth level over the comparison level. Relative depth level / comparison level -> 0.148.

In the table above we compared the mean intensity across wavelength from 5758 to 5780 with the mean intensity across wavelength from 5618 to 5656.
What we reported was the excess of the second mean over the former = 0.115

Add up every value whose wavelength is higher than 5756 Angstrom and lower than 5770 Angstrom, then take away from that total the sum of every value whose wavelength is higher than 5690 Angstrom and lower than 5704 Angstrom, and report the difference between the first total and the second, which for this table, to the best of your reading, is -0.4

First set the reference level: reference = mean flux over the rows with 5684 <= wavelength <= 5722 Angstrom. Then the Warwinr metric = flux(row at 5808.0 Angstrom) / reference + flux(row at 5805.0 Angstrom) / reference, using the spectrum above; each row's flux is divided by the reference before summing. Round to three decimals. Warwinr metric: 1.976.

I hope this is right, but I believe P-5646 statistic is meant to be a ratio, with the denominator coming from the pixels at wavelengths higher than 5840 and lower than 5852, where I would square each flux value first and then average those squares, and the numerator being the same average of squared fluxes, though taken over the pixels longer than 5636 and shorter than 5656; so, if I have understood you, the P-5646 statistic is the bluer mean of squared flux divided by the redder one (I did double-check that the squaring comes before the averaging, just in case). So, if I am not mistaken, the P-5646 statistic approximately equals 1.07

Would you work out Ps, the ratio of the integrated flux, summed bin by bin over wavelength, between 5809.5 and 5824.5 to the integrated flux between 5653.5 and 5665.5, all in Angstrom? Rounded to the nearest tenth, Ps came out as 1.3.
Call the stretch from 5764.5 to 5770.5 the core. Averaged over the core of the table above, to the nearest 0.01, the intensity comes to 6.83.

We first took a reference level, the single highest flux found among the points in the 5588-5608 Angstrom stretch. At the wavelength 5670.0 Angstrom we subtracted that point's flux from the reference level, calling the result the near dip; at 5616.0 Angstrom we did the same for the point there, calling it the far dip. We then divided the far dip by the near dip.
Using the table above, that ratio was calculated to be 1.9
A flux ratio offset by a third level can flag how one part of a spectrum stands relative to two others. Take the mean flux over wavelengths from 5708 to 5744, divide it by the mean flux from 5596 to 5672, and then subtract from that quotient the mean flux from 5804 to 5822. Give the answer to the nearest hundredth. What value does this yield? -5.77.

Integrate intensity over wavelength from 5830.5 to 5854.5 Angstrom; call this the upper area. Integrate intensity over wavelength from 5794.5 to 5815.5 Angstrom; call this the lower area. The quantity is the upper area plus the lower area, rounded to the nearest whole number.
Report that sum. 301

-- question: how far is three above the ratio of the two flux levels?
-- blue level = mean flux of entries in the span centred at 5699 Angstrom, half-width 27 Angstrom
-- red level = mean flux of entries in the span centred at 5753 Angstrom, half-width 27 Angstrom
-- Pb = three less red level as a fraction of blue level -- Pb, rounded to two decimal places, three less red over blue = 2.01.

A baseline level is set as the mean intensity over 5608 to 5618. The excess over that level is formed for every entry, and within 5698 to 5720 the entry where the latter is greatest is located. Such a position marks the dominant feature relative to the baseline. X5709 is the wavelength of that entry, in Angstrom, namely 5706.0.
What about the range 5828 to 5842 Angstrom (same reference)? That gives 5841.0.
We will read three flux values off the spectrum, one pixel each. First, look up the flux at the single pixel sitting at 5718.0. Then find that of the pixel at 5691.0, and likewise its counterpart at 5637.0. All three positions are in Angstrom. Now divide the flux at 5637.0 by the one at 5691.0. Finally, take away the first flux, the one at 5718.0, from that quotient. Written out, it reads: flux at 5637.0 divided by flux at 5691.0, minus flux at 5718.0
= -5.78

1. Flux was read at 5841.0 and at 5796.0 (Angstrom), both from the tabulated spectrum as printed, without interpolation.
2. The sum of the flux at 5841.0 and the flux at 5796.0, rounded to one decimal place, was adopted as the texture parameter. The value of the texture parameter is 13.5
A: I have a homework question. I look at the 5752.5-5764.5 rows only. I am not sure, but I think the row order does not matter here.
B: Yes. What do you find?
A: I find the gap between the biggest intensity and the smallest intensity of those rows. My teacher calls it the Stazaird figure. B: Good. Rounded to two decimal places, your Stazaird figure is 0.15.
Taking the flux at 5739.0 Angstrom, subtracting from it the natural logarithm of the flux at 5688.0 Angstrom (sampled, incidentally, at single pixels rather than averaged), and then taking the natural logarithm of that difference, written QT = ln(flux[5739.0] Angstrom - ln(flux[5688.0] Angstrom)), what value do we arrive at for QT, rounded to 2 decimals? 1.56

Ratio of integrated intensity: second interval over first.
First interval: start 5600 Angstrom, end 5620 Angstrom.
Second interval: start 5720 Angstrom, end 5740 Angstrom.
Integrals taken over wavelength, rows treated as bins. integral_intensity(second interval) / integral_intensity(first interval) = 0.99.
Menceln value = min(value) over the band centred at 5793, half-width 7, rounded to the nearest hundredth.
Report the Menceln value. 6.56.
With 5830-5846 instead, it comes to 6.61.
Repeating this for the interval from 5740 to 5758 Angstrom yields 6.64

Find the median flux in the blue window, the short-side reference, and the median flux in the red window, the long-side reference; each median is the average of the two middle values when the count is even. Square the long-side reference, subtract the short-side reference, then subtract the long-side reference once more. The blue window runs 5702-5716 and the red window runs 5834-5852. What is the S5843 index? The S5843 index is 30.7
